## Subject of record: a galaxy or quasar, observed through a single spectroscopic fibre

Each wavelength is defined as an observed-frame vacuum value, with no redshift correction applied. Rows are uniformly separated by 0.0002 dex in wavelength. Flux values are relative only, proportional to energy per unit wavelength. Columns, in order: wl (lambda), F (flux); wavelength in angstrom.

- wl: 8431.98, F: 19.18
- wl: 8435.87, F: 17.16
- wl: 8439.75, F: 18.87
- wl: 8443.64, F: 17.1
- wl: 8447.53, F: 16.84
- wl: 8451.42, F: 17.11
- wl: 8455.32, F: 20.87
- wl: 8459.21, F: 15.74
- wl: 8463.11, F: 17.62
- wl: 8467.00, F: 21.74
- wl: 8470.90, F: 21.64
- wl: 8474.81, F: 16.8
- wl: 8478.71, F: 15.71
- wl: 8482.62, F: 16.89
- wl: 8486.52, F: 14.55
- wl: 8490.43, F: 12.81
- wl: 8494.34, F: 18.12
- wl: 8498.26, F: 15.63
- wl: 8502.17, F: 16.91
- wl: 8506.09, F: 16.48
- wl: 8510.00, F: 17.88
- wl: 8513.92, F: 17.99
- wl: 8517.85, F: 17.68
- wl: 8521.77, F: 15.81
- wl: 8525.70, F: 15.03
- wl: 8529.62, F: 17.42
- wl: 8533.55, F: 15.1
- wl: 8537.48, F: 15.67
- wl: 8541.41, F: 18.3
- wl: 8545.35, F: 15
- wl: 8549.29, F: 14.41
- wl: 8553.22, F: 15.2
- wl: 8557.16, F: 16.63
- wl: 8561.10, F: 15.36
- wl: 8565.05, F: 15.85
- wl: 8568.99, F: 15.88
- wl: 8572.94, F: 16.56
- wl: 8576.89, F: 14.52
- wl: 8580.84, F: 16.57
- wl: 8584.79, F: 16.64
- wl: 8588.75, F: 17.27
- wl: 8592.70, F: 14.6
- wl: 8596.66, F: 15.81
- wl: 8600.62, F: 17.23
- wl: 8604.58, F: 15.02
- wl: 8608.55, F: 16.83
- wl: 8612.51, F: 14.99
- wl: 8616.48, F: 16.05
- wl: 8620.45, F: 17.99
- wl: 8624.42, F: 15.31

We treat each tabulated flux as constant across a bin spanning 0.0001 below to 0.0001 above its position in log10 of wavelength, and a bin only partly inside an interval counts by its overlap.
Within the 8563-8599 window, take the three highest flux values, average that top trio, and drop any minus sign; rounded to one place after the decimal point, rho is 16.8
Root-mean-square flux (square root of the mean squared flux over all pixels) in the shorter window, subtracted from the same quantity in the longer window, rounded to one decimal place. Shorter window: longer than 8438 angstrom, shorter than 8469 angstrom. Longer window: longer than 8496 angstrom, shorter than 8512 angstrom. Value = -1.6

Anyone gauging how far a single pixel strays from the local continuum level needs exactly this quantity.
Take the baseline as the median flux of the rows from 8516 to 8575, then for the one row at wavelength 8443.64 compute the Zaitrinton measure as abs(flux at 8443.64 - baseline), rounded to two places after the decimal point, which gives 1.29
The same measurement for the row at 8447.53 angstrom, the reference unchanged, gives 1.03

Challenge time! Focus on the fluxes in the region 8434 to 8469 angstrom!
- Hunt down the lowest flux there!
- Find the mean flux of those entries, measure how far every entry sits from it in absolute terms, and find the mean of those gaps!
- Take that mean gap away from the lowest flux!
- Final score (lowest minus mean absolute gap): 14.2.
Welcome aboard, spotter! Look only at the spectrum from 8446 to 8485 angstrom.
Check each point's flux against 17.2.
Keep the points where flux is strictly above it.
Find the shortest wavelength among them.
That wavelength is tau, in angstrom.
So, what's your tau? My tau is 8455.32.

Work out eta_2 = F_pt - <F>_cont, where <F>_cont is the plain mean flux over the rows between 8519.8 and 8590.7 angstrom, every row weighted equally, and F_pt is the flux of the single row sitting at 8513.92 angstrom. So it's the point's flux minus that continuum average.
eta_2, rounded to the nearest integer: 2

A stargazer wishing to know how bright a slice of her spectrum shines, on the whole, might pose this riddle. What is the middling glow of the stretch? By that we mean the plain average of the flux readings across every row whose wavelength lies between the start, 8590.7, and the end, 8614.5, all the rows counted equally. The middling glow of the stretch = 15.7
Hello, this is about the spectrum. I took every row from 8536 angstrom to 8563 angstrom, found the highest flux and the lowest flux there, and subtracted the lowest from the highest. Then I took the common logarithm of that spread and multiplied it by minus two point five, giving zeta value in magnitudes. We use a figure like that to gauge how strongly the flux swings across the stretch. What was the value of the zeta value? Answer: -1.5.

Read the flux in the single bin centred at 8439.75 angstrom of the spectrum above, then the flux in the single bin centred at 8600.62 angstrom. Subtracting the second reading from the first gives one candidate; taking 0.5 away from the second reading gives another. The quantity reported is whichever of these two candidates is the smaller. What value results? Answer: 1.6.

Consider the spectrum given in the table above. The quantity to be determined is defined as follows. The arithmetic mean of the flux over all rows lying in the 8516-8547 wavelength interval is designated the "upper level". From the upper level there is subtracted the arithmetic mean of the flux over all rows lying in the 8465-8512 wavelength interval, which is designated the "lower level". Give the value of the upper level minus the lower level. -0.8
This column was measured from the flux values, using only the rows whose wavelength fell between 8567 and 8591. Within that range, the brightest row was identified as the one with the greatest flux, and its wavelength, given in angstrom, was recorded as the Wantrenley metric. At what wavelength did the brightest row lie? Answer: 8588.75 angstrom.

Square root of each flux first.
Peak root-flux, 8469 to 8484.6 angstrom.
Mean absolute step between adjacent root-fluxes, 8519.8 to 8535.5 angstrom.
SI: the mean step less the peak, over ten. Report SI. -0.442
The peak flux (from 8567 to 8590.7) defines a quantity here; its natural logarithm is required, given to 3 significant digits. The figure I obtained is 2.85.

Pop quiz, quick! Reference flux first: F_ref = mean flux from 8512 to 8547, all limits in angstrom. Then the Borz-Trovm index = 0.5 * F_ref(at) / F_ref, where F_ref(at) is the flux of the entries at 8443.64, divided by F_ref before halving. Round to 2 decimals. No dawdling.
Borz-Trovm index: 0.52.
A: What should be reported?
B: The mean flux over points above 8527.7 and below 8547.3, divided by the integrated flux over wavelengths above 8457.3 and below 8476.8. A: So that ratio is 0.0447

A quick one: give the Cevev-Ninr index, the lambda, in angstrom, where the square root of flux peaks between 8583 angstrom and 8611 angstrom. 8588.75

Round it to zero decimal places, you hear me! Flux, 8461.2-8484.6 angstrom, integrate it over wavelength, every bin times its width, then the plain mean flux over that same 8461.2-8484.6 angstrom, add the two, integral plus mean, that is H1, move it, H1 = 449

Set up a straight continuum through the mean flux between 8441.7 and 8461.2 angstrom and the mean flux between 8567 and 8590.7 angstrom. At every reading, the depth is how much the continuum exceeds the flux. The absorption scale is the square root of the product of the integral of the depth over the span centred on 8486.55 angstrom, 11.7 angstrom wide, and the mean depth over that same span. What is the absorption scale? 8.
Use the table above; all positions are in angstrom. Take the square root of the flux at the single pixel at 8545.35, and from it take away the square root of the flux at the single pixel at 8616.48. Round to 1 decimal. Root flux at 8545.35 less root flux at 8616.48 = -0.1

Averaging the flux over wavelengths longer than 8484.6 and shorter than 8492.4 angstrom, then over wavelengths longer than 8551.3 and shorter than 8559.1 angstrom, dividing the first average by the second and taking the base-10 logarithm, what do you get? -0.066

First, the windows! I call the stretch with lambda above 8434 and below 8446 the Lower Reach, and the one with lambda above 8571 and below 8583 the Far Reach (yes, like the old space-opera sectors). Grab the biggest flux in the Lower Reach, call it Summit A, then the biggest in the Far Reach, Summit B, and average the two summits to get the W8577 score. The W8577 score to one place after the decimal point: 17.7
